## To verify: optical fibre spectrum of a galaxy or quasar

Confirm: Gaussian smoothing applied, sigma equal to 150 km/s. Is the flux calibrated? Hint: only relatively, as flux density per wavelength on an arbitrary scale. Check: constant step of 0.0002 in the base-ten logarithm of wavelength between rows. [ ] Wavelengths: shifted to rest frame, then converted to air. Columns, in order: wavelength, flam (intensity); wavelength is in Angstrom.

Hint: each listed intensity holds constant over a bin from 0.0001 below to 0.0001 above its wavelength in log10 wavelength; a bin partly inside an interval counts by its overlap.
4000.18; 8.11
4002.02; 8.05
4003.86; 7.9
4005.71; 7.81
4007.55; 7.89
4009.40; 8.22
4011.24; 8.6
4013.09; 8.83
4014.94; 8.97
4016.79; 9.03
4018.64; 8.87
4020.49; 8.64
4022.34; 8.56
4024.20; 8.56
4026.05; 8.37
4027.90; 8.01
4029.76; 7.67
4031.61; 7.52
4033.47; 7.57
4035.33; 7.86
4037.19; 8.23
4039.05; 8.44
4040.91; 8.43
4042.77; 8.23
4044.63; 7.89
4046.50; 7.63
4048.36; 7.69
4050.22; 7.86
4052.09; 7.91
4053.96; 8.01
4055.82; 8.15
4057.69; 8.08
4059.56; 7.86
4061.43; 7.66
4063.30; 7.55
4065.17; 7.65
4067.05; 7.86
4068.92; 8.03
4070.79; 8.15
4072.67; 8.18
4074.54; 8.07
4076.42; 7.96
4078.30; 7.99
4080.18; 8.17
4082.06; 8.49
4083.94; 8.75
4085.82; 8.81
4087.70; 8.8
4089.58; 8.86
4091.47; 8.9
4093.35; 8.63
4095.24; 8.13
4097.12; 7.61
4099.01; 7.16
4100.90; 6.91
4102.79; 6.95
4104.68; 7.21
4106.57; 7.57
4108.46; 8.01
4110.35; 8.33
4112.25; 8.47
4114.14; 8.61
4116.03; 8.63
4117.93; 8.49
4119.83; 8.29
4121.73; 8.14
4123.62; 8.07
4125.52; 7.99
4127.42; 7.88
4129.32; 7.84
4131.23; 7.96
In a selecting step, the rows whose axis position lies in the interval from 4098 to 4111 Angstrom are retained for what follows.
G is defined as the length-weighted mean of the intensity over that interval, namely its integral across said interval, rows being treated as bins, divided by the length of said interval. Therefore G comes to 7.43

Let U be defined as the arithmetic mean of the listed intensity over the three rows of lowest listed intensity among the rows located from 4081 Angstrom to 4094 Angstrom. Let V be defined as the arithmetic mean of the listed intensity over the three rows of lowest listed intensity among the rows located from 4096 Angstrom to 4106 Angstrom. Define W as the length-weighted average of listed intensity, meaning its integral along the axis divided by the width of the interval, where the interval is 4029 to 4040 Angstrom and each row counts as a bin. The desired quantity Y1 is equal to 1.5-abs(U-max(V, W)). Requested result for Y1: 0.8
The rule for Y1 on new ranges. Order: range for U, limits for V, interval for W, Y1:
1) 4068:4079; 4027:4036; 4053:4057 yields 1.4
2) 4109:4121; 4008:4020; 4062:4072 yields 1.3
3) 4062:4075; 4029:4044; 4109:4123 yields 0.8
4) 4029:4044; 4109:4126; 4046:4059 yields 1.0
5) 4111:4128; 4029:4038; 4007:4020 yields 0.8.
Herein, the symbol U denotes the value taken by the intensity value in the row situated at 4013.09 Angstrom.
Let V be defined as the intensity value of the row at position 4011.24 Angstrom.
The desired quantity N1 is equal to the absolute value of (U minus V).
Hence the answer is 0.2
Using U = 8.83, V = 8.6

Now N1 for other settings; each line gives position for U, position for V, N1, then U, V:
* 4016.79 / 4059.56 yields 1.2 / 9.03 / 7.86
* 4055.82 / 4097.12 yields 0.5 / 8.15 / 7.61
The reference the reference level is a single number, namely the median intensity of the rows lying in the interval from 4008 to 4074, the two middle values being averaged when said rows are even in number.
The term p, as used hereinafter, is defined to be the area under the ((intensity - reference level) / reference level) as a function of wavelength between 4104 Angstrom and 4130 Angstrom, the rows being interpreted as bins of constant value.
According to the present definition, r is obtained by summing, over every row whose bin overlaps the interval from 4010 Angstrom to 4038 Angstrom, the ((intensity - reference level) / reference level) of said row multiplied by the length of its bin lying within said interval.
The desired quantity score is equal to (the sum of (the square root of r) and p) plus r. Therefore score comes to 2.0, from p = 0.1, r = 0.94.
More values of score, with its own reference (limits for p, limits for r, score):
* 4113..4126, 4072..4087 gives 1.5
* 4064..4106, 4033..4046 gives 0.0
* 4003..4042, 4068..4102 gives 2.2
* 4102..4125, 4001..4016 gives 1.0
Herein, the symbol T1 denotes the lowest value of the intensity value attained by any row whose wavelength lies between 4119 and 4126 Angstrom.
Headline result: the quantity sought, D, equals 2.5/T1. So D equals 0.313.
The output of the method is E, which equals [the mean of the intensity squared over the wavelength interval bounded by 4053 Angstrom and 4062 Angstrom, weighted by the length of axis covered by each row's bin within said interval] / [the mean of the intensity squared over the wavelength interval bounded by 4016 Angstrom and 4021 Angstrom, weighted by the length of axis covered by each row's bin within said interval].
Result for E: 0.81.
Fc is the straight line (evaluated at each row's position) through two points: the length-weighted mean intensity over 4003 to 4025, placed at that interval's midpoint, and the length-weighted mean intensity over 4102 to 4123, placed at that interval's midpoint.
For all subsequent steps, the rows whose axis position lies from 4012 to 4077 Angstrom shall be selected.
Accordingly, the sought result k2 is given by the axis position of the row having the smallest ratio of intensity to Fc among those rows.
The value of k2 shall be 4031.61 Angstrom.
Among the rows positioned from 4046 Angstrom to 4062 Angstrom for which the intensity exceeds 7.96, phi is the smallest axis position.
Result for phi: 4053.96 Angstrom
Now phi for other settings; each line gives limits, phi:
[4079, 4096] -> 4080.18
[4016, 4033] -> 4016.79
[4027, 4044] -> 4027.90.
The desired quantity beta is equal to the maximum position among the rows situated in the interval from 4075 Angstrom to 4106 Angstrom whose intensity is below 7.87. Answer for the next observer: 4104.68 Angstrom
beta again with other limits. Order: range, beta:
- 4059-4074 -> 4067.05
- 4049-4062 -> 4061.43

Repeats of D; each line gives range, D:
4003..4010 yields 0.320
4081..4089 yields 0.294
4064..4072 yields 0.327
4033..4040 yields 0.330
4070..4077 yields 0.314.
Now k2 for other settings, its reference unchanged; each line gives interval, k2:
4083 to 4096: 4095.24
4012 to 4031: 4029.76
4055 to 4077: 4063.30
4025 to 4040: 4031.61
